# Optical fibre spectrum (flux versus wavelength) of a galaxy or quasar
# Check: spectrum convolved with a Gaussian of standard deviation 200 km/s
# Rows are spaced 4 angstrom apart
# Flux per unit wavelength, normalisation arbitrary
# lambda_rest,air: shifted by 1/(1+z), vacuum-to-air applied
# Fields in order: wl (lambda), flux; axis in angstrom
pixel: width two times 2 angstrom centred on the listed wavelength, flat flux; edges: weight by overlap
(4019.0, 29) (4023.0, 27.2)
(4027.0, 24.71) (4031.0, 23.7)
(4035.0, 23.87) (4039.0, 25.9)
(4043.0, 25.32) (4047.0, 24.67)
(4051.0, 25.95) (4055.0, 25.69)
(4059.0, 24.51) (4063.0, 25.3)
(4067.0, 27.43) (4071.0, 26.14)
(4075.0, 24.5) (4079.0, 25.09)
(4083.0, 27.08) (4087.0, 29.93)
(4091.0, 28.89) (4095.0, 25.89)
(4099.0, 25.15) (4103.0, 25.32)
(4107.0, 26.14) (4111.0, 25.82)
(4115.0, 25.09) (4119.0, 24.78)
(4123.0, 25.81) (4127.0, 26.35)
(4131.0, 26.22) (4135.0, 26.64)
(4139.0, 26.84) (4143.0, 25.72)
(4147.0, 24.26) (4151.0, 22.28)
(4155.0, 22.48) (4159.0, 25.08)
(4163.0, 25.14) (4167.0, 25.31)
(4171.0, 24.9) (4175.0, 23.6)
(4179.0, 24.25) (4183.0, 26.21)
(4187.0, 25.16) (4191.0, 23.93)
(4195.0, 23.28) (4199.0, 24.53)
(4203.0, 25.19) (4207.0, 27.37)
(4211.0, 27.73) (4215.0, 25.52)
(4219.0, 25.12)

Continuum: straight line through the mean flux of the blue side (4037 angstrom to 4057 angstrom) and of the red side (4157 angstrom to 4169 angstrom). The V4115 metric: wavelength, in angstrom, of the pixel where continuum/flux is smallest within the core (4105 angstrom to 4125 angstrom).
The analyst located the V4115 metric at 4107.0 angstrom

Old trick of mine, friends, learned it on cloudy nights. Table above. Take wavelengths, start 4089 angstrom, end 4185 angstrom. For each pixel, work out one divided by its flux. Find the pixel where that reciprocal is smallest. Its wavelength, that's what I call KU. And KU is 4091.0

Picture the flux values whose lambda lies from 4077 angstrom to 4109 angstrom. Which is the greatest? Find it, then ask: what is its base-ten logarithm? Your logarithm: 1.48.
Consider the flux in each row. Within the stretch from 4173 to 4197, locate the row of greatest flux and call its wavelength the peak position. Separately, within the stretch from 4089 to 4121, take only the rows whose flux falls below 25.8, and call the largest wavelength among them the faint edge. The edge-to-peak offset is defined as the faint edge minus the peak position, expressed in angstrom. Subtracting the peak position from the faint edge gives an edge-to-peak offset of -64 angstrom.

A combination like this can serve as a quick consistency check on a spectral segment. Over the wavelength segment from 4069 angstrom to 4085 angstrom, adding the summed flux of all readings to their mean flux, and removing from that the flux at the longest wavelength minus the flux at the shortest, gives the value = 128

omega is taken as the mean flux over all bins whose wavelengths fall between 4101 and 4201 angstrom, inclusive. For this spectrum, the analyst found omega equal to 25.0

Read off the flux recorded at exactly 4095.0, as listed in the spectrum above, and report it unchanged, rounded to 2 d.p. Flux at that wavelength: 25.89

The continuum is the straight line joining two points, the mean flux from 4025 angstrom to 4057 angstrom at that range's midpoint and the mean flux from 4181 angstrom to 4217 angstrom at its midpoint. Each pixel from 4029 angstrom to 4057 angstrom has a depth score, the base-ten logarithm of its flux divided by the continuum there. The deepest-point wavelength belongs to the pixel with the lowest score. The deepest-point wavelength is 4031.0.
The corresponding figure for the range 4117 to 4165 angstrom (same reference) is 4151.0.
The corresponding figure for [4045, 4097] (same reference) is 4075.0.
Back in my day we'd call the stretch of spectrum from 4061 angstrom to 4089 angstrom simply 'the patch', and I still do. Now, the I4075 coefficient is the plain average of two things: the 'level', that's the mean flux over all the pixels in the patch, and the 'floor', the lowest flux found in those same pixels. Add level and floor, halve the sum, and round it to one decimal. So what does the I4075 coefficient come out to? 25.5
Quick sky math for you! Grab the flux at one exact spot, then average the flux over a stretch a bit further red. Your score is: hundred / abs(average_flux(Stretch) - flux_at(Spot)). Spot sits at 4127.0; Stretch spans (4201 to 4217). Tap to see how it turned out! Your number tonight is 976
